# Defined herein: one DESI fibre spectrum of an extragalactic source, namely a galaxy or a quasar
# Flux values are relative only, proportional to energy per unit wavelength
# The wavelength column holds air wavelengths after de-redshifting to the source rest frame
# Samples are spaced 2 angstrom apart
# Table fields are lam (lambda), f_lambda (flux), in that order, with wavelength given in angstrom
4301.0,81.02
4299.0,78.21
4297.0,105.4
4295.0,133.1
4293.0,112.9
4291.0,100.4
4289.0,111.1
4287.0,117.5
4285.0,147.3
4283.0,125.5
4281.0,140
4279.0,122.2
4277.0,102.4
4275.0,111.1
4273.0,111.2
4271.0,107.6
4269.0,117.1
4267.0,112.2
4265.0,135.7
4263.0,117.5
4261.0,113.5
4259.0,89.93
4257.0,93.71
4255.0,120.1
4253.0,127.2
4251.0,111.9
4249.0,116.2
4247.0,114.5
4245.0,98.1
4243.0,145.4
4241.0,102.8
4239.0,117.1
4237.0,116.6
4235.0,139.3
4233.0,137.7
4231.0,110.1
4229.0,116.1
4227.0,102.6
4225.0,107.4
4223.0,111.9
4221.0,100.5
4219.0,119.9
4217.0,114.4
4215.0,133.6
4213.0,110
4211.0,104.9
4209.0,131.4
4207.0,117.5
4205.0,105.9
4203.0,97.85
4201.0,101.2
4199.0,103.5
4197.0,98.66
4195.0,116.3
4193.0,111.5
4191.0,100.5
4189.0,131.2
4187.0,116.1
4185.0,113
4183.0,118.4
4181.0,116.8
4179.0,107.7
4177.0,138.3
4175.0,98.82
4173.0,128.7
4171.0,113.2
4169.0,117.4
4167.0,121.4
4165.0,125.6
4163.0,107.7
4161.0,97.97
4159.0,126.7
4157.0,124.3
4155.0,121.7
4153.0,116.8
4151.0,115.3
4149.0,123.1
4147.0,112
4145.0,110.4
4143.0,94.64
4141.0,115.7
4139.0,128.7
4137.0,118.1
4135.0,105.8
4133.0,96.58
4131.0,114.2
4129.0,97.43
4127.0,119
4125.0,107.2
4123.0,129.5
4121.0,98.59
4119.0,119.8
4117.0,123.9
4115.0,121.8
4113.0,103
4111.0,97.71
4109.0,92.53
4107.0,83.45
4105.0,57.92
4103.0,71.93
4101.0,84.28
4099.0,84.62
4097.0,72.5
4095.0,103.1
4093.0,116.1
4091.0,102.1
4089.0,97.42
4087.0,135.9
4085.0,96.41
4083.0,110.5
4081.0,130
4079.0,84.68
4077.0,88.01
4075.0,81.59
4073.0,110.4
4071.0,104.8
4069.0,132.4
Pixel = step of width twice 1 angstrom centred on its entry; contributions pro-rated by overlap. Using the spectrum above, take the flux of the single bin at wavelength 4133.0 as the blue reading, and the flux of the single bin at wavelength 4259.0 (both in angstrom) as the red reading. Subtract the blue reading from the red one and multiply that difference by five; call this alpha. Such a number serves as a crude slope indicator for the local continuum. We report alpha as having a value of -33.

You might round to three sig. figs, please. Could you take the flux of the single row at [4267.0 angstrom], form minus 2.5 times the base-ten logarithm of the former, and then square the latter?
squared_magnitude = 26.3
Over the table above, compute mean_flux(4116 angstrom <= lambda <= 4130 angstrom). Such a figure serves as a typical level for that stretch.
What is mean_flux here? 113.6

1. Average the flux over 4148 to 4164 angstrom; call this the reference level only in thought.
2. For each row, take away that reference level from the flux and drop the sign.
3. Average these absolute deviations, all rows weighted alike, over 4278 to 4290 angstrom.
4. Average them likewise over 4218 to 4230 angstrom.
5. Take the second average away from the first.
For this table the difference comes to 4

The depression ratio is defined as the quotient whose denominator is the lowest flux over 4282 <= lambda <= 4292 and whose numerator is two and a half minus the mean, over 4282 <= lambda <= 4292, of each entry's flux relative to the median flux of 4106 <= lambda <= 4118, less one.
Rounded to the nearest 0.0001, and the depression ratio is 0.0229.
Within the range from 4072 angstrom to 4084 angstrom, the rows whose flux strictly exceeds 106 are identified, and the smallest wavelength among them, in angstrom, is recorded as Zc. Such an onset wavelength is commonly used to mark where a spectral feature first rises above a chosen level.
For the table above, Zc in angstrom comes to 4073.0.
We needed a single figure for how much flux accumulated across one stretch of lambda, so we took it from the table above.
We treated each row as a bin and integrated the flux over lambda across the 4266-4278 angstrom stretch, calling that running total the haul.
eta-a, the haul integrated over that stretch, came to 1323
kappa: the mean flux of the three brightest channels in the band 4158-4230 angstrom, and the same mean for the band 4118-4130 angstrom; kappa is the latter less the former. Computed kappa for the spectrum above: -12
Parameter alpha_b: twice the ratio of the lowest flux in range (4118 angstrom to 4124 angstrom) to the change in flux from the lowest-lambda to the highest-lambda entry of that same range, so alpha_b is 20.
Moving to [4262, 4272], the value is -22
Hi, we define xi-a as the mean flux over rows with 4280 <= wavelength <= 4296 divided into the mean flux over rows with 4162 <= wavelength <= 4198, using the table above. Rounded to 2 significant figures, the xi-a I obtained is 0.94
